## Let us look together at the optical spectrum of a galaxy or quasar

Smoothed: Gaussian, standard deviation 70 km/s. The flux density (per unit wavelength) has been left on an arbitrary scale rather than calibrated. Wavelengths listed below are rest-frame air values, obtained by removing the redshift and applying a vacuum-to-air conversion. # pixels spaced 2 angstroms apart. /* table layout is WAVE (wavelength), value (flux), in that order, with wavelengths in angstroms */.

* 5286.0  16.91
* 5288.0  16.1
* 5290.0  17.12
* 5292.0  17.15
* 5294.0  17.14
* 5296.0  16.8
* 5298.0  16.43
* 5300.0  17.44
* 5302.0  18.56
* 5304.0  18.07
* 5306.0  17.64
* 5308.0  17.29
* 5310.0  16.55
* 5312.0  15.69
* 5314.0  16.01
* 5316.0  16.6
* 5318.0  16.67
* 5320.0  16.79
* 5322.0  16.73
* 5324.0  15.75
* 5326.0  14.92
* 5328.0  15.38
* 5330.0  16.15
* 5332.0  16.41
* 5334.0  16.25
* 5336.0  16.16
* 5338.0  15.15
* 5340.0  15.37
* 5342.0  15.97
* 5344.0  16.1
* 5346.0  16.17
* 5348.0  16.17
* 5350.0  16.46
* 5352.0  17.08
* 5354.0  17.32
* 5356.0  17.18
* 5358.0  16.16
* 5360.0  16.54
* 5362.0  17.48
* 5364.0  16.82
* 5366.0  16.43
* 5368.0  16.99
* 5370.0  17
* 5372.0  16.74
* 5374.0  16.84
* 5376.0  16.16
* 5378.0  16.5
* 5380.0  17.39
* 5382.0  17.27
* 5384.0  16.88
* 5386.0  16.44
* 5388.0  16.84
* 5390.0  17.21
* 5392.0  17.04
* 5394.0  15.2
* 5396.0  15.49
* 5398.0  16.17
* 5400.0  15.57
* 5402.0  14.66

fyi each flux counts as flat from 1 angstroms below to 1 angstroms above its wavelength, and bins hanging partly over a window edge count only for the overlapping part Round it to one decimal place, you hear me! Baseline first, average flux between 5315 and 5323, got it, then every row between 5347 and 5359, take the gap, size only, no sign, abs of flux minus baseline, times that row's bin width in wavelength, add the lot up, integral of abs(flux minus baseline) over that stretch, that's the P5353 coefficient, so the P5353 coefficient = 5.6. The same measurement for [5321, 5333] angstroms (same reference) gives 9.8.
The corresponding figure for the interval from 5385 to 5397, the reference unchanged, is 7.9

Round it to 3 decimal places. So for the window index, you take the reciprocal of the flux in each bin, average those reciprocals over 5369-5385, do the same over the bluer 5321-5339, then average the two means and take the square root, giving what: 0.247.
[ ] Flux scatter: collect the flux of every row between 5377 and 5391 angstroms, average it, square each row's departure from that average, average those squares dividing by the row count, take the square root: 0.35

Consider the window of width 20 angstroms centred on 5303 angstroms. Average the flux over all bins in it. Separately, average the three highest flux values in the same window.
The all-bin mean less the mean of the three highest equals -0.93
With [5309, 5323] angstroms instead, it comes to -0.30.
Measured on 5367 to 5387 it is -0.40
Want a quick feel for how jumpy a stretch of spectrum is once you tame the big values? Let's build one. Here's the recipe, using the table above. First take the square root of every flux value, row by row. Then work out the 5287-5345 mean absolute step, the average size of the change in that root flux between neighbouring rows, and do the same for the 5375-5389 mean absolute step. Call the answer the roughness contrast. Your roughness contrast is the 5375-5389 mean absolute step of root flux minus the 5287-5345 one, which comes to -0.007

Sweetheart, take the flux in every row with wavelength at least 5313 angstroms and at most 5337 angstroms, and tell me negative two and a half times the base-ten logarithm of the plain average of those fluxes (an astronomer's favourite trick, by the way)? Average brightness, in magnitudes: -3.02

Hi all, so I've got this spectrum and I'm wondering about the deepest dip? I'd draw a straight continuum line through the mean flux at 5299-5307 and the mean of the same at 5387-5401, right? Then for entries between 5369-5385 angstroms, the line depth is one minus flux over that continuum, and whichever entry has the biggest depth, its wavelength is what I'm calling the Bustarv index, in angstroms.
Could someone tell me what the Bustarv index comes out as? 5376.0 angstroms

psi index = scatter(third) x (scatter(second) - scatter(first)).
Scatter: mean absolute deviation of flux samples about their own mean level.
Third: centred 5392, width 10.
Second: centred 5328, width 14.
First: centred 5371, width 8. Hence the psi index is 0.33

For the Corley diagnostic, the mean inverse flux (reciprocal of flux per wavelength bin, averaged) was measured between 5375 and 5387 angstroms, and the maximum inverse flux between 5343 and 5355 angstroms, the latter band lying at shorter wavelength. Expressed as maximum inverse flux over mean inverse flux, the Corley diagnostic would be 1.04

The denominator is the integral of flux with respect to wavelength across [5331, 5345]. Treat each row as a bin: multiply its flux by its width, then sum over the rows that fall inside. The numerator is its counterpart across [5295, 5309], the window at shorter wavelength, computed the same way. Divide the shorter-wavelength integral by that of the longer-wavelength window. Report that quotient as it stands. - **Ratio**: 1.10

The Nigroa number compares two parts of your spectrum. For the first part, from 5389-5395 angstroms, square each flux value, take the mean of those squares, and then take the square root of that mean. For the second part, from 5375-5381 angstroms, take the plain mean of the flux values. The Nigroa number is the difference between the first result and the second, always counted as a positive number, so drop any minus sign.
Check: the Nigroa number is 0.17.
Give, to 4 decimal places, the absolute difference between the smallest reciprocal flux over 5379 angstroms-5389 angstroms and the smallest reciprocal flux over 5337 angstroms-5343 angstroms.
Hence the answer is 0.0051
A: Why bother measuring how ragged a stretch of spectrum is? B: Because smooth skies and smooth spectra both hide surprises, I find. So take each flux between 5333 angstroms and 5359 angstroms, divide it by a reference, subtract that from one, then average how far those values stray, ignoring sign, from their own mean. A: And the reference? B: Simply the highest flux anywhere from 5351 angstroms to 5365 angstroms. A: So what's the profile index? 0.026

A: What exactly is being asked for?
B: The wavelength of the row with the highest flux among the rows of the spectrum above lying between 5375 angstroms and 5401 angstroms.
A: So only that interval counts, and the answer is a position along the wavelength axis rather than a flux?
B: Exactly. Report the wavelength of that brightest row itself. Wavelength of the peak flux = 5380.0 angstroms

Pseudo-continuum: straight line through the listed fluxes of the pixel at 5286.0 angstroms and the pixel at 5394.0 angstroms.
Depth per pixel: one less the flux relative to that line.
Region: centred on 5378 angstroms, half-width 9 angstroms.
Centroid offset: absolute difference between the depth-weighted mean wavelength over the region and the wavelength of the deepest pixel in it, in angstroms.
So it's 2.4 angstroms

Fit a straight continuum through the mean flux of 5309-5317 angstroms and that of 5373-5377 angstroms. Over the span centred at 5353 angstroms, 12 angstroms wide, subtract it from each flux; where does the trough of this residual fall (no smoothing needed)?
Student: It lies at 5358.0 angstroms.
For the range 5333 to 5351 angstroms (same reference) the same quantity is 5338.0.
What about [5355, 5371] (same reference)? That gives 5358.0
